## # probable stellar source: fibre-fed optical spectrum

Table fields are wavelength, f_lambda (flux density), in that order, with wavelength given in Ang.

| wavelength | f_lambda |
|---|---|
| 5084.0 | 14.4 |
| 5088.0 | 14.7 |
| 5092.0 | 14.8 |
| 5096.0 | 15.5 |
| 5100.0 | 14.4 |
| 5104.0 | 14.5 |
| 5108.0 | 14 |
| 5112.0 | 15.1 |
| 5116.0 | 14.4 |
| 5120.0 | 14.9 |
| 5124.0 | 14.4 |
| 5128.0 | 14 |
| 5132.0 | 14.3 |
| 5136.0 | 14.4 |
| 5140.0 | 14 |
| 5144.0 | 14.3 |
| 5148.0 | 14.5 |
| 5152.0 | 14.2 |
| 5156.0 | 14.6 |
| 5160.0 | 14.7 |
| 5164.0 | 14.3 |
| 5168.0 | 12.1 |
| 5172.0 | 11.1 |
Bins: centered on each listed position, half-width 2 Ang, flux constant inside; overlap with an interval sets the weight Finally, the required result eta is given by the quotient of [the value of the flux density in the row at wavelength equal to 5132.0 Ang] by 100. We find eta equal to 0.1430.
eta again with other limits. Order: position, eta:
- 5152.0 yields 0.1420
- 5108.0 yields 0.1400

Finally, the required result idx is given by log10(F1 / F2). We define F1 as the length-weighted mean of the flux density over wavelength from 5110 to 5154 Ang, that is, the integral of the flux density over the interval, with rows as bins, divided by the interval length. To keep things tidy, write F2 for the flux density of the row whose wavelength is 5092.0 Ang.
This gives -0.012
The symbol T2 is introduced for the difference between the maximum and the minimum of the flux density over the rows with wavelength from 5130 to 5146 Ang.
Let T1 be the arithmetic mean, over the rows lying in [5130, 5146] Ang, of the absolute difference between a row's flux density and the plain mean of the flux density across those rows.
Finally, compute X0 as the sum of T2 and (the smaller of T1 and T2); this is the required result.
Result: 0.5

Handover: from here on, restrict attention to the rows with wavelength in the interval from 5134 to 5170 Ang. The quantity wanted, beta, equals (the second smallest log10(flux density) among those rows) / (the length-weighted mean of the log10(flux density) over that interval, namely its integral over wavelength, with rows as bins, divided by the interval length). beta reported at 0.9973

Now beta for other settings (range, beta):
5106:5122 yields 0.9950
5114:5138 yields 0.9975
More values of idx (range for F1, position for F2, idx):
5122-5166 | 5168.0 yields 0.074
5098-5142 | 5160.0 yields -0.009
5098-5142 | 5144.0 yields 0.003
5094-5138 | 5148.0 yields 0.001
